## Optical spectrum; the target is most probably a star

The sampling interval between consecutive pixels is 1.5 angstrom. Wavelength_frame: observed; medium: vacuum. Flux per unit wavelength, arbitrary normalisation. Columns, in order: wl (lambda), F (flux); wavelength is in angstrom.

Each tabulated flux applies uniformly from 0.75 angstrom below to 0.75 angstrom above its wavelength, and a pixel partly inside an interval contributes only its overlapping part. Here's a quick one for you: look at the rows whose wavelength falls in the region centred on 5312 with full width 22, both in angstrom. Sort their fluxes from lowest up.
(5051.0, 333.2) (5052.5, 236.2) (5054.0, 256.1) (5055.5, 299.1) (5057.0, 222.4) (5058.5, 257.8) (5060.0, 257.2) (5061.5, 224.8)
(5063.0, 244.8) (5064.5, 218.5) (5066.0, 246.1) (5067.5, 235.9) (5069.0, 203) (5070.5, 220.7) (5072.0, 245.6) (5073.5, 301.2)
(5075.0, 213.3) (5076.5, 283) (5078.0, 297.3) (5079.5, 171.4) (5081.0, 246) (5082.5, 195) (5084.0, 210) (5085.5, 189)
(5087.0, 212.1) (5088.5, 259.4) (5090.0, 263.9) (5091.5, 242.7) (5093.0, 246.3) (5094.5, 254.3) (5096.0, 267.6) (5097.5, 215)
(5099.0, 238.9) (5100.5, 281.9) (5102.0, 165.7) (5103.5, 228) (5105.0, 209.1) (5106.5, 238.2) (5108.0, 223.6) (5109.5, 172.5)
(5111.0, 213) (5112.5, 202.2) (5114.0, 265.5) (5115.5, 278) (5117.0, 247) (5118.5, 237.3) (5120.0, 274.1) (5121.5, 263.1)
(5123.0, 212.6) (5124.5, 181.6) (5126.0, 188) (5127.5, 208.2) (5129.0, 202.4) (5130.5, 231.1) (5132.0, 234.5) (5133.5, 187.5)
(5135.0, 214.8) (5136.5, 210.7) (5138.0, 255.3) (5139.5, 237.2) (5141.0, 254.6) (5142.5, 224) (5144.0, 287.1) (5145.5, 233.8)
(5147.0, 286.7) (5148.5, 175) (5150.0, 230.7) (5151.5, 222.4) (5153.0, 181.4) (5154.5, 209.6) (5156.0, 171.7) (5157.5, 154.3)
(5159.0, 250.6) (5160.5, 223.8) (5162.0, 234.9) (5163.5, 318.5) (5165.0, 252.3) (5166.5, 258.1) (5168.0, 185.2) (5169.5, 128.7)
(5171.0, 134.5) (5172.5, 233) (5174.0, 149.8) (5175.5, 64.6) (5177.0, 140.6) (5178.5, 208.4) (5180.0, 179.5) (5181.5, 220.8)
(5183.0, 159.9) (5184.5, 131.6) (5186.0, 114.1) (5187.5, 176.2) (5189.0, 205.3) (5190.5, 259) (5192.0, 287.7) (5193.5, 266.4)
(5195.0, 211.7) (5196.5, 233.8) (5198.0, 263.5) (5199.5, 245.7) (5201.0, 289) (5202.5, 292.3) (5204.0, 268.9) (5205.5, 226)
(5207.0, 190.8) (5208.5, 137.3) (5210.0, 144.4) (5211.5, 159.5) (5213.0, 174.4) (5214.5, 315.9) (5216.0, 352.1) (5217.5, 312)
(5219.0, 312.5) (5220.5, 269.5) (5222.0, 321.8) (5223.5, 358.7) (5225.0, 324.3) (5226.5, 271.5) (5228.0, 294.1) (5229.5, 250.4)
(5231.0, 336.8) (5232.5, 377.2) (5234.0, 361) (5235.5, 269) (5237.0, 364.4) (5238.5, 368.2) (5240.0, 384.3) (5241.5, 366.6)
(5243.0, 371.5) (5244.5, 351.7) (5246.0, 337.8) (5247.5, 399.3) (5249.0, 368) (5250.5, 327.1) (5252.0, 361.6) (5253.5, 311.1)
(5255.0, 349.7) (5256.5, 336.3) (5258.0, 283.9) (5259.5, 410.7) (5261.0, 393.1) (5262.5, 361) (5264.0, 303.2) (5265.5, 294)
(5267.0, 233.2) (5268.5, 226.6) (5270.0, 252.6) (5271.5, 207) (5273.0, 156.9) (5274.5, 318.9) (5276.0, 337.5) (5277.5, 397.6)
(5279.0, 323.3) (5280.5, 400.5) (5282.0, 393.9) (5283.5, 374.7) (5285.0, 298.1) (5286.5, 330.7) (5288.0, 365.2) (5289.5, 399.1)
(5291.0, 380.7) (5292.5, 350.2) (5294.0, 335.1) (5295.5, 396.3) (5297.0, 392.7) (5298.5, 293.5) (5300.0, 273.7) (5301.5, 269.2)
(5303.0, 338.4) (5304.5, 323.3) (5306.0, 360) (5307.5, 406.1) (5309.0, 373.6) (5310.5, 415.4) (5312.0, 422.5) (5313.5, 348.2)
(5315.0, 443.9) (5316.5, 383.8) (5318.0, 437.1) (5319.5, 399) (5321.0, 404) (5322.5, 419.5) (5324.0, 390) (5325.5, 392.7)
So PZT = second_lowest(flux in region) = 323.3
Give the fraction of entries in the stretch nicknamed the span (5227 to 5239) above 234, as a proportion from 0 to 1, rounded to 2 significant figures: 1.0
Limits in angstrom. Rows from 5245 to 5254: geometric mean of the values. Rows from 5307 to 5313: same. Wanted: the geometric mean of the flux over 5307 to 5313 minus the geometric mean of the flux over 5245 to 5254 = 54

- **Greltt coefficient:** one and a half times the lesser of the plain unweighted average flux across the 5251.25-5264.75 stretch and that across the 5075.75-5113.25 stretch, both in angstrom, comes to 344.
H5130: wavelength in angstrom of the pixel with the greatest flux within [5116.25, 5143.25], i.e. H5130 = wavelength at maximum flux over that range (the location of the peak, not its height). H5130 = 5120.0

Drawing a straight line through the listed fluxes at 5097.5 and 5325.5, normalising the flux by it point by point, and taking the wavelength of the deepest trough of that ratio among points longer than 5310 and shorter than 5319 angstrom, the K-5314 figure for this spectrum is 5313.5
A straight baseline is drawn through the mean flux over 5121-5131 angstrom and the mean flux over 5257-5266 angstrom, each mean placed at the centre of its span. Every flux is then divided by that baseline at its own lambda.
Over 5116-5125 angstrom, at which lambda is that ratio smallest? 5124.5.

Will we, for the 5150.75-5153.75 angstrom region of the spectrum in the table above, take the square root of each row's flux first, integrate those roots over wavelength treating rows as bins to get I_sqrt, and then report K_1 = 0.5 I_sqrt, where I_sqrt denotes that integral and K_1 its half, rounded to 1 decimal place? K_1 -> 21.3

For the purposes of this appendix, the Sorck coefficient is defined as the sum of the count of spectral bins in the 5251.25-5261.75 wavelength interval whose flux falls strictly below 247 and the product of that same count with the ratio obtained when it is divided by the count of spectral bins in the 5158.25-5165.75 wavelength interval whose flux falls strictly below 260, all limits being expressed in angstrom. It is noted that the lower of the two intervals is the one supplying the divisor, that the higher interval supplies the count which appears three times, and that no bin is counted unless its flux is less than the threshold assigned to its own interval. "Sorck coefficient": 0.0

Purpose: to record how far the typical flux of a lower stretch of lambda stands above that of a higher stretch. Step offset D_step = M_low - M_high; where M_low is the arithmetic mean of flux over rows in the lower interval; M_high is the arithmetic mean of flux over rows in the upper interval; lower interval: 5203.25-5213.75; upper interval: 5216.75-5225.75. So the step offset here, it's -131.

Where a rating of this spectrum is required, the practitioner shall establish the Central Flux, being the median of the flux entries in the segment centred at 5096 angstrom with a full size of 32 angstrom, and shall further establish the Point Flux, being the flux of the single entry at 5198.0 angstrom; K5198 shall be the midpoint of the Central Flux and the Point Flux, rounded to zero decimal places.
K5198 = 246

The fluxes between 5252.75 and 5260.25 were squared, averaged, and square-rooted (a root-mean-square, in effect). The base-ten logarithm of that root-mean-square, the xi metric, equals 2.53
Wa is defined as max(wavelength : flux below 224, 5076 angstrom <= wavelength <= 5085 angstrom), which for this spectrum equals 5084.0 angstrom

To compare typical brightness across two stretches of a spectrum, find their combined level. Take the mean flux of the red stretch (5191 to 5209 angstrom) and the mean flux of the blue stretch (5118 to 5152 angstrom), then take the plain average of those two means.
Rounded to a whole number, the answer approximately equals 236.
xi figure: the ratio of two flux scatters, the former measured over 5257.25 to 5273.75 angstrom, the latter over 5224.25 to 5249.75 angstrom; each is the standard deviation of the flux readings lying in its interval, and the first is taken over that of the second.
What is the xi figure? 1.8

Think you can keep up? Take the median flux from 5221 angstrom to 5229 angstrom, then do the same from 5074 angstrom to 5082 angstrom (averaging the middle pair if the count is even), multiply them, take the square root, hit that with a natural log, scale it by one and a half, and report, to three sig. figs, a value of 8.46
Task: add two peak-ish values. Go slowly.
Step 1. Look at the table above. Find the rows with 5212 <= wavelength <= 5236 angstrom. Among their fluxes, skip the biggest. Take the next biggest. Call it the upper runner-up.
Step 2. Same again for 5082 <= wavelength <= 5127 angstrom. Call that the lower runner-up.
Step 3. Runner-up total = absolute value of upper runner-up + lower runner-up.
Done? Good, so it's 639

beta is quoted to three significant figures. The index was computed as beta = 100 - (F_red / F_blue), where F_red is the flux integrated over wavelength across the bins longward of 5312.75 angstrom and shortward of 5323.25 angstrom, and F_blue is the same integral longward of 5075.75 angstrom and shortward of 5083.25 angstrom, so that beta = 97.6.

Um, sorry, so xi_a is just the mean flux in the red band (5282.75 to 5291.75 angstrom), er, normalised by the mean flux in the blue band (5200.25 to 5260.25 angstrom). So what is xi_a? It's 1.16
